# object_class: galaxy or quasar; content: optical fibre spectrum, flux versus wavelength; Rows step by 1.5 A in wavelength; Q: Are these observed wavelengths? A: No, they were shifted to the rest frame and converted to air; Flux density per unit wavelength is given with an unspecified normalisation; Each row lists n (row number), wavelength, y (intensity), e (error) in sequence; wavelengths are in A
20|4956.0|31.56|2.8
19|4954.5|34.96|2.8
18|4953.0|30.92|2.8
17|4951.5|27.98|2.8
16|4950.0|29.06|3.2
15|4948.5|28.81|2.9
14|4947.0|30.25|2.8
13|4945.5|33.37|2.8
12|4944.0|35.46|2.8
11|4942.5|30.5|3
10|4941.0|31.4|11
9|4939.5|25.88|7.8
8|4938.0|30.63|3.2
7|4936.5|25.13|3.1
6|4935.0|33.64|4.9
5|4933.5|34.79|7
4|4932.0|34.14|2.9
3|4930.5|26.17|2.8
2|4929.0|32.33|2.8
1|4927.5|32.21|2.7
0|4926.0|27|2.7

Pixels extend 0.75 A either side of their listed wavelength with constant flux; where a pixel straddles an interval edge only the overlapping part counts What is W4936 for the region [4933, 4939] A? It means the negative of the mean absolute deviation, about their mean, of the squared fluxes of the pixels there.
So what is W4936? -193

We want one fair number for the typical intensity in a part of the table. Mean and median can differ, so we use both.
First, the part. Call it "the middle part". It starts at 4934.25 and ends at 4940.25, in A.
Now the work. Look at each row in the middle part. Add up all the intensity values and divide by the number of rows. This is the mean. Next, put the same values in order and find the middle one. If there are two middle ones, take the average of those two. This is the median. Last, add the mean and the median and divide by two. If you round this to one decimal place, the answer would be 28.5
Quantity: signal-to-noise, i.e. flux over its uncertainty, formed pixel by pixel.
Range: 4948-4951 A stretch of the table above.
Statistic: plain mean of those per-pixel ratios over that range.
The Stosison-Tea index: 9.5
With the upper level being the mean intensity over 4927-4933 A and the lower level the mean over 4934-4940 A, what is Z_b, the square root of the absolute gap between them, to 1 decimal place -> 1.5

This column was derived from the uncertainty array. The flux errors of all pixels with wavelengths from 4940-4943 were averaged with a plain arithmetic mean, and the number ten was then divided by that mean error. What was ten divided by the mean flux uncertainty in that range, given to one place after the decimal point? 1.4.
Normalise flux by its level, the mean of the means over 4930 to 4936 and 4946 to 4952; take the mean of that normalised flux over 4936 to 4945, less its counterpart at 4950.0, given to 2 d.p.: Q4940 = 0.03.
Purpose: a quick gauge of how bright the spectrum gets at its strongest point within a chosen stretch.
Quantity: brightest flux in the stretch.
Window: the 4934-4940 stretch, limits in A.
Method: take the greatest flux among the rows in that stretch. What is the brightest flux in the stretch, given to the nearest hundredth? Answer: 33.64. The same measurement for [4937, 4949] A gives 35.46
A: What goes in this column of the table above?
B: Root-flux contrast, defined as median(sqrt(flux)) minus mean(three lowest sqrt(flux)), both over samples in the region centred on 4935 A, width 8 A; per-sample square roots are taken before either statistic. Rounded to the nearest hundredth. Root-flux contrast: 0.35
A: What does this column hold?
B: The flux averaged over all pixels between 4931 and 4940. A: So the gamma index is 30.7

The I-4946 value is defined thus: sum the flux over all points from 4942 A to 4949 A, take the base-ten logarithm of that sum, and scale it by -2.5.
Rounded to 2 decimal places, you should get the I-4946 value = -5.50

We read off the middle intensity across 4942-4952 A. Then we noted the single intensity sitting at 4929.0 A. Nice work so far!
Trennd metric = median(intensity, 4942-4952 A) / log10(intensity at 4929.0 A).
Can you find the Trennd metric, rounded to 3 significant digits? 20.0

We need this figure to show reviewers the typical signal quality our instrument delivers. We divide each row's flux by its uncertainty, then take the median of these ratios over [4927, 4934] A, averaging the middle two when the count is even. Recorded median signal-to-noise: 11.5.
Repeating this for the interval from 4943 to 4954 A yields 10.8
